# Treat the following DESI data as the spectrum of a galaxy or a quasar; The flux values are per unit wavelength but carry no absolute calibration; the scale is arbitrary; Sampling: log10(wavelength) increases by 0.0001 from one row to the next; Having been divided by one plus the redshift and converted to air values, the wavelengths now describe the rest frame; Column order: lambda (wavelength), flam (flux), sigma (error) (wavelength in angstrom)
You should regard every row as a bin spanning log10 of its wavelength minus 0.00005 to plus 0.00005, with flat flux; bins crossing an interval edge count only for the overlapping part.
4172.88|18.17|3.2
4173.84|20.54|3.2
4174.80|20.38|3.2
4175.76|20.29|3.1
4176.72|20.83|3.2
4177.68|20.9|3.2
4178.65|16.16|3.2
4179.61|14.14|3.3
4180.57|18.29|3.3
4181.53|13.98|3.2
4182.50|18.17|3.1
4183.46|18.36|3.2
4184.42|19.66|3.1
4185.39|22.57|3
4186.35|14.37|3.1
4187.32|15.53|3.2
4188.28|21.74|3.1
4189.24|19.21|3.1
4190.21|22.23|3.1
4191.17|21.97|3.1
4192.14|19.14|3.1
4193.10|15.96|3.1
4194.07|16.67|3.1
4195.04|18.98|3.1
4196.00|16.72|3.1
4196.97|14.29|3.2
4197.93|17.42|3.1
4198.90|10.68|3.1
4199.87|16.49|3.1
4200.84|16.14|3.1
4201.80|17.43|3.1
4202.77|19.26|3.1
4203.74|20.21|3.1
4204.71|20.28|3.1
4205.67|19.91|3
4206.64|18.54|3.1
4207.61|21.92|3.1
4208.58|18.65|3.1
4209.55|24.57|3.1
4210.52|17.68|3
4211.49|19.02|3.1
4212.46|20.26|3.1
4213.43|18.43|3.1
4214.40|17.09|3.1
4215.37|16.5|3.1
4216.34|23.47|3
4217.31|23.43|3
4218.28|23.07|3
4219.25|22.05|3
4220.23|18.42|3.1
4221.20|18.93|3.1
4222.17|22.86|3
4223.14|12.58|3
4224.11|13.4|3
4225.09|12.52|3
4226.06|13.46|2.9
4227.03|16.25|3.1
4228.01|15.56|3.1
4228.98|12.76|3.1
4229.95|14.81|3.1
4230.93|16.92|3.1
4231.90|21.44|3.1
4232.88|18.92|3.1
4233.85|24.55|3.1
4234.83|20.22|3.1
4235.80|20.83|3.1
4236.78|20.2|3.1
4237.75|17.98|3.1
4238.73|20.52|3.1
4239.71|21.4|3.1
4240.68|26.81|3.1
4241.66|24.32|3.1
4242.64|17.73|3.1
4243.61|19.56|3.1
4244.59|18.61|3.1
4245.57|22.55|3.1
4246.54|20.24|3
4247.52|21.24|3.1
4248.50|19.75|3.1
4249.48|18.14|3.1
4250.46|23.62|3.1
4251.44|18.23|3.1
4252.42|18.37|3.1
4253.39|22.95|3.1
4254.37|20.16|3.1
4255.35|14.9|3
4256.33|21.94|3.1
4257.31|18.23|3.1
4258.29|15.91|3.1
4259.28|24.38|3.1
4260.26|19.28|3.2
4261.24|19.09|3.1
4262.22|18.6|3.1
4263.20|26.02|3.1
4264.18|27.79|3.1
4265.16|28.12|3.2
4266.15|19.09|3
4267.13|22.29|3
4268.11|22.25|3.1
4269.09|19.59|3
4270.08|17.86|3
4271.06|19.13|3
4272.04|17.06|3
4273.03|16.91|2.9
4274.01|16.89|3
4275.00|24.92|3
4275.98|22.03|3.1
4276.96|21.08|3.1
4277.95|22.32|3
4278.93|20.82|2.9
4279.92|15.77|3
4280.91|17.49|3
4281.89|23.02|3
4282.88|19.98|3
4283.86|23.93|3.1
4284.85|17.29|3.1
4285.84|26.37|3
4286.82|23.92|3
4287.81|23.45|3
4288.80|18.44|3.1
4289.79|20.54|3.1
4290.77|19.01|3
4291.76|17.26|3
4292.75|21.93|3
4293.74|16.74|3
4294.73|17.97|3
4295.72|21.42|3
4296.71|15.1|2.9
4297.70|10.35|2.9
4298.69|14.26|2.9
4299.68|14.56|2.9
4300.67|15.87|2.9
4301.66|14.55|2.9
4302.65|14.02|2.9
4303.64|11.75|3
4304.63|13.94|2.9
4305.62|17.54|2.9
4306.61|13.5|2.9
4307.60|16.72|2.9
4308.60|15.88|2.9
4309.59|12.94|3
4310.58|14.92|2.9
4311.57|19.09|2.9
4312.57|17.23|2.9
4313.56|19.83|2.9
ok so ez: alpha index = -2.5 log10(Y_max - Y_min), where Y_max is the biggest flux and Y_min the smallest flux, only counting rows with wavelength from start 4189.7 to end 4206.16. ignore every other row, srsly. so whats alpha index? -2.66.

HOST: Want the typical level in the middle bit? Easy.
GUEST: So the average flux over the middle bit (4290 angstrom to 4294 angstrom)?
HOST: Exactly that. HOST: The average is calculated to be 19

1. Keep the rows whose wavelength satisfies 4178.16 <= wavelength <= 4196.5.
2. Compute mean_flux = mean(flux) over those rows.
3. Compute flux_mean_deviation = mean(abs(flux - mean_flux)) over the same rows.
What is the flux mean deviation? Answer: 2.2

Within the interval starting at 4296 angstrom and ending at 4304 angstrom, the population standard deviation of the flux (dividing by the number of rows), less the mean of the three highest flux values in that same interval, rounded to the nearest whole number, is -13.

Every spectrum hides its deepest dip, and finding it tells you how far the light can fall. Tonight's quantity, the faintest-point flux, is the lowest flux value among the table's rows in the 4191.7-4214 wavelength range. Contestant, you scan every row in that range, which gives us 10.68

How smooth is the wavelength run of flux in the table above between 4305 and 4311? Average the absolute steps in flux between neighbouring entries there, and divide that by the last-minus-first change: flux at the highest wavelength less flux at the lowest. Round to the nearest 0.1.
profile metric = -1.0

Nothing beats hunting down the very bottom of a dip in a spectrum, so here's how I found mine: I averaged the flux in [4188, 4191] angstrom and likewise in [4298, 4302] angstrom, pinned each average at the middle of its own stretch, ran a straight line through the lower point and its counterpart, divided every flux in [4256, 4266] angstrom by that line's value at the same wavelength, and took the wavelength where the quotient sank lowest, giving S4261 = 4258.29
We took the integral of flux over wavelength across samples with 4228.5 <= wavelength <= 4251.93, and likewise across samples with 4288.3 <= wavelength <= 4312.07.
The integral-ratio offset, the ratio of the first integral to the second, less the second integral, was -383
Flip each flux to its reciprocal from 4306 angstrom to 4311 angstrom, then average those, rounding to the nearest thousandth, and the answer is 0.068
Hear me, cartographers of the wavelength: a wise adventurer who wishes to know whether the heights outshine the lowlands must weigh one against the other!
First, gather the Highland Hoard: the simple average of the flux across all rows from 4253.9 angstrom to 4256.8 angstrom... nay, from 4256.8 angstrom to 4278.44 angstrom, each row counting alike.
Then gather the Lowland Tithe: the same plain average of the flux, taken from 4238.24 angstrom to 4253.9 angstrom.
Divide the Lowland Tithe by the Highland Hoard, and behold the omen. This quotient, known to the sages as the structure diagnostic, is 1.001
